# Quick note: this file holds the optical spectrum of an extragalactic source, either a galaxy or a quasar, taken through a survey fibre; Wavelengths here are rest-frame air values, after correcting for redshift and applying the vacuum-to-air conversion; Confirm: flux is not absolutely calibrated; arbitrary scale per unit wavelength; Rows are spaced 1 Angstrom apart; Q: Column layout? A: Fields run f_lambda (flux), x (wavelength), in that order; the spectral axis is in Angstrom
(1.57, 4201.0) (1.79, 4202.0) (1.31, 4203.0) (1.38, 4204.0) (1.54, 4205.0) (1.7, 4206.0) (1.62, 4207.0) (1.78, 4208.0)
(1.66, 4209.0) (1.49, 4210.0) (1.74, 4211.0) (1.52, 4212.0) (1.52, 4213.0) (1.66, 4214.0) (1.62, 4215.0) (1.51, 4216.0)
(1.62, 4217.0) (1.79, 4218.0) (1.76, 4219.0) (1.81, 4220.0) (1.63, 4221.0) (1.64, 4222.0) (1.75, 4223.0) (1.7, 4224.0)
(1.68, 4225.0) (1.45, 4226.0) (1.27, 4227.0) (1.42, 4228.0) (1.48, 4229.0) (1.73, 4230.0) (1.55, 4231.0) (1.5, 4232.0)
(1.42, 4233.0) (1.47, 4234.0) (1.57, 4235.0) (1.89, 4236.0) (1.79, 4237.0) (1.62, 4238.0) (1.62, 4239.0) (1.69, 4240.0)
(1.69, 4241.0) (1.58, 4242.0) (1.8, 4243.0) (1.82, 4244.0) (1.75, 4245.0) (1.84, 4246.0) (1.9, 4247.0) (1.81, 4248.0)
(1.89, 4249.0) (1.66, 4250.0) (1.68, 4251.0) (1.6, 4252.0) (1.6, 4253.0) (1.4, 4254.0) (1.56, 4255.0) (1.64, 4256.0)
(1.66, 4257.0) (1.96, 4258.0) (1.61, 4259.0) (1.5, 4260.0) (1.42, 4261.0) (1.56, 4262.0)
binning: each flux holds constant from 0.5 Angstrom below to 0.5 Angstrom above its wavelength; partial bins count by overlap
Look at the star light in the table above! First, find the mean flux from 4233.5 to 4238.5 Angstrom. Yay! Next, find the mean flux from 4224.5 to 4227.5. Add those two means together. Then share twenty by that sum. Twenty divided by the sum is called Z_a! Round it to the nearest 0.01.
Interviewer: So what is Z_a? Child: 6.38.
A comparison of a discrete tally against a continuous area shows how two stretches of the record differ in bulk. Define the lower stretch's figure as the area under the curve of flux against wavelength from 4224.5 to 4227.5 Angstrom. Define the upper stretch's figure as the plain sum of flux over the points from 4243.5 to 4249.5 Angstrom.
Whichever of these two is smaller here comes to 4.4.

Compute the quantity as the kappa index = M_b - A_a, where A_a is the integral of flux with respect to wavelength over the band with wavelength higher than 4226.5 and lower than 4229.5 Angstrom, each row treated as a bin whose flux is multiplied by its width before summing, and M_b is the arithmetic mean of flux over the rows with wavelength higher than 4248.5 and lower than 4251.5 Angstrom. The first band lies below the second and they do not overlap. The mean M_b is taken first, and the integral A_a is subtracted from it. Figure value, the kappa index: -2.43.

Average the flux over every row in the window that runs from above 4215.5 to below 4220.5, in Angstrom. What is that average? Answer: 1.70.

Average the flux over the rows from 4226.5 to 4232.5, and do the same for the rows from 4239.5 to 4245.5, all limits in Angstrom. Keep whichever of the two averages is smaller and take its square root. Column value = 1.221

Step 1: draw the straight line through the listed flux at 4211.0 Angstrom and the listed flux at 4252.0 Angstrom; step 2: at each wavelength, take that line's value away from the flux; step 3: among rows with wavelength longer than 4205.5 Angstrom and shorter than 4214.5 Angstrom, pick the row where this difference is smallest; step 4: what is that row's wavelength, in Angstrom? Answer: 4210.0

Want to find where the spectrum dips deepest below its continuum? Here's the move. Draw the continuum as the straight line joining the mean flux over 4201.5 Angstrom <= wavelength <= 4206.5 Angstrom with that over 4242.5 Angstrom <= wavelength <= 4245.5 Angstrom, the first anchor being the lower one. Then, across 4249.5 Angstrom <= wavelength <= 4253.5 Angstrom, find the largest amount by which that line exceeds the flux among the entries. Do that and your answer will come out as 0.25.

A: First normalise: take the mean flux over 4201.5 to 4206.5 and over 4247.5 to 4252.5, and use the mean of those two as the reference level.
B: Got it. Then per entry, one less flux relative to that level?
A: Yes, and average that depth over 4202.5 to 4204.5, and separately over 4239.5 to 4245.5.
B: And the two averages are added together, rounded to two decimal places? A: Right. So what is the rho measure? 0.13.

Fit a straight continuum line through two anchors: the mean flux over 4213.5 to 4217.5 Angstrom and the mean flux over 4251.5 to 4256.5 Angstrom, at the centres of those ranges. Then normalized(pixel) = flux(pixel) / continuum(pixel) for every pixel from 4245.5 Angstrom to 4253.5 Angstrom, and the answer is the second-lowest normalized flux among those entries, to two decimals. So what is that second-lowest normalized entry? 1.02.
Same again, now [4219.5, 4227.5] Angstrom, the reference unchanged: 0.91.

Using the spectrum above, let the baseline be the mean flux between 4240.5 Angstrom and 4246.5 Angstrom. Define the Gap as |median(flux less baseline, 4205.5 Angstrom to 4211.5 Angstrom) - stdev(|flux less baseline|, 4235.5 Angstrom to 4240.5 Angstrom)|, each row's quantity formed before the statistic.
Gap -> 0.11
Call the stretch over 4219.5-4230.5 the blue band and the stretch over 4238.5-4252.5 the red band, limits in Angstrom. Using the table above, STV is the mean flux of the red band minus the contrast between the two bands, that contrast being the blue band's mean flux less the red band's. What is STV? 1.88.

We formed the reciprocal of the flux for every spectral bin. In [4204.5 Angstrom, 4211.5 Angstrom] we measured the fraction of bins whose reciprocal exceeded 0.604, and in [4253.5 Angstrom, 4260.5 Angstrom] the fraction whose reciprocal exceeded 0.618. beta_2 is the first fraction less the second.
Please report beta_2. -0.14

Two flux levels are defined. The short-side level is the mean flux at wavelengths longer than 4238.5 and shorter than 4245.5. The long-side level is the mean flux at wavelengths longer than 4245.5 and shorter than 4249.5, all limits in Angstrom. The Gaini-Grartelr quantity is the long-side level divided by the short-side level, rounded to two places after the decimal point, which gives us 1.09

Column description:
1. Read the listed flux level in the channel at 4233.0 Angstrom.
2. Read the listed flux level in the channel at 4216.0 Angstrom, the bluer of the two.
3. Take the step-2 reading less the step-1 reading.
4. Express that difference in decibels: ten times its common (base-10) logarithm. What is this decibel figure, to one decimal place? -10.5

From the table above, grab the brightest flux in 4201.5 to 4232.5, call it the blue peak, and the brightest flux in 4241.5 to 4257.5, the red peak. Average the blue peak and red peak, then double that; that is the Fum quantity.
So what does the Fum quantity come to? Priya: 3.71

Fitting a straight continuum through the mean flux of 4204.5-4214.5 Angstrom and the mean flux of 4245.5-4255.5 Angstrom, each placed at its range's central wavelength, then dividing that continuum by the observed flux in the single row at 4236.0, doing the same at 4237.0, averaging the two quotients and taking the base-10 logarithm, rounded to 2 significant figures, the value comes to -0.042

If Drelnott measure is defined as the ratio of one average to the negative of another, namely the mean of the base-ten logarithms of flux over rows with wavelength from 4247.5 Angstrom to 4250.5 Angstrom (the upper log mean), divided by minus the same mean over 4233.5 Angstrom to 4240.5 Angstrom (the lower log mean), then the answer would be -1.14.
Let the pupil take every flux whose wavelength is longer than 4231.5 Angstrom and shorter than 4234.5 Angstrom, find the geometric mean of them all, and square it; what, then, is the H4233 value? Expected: 2.1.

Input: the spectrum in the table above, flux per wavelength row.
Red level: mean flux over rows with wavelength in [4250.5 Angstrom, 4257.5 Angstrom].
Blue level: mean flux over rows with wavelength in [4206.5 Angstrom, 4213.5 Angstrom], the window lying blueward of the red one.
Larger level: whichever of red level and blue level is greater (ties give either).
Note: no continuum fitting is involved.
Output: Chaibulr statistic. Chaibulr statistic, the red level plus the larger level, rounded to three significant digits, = 3.21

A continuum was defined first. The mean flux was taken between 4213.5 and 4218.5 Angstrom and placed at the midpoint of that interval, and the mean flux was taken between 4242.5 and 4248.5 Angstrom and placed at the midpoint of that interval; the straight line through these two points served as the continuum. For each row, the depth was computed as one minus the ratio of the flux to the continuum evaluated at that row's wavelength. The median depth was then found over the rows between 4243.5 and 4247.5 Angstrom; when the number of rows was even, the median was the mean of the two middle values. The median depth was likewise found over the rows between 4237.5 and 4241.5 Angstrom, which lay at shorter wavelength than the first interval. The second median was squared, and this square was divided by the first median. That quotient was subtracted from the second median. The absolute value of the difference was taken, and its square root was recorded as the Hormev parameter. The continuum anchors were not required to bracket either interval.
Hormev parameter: 0.89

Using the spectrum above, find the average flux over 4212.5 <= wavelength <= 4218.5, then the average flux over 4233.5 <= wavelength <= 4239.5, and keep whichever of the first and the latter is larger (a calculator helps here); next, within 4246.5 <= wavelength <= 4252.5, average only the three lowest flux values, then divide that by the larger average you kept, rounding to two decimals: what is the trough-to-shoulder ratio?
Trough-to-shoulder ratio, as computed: 0.99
